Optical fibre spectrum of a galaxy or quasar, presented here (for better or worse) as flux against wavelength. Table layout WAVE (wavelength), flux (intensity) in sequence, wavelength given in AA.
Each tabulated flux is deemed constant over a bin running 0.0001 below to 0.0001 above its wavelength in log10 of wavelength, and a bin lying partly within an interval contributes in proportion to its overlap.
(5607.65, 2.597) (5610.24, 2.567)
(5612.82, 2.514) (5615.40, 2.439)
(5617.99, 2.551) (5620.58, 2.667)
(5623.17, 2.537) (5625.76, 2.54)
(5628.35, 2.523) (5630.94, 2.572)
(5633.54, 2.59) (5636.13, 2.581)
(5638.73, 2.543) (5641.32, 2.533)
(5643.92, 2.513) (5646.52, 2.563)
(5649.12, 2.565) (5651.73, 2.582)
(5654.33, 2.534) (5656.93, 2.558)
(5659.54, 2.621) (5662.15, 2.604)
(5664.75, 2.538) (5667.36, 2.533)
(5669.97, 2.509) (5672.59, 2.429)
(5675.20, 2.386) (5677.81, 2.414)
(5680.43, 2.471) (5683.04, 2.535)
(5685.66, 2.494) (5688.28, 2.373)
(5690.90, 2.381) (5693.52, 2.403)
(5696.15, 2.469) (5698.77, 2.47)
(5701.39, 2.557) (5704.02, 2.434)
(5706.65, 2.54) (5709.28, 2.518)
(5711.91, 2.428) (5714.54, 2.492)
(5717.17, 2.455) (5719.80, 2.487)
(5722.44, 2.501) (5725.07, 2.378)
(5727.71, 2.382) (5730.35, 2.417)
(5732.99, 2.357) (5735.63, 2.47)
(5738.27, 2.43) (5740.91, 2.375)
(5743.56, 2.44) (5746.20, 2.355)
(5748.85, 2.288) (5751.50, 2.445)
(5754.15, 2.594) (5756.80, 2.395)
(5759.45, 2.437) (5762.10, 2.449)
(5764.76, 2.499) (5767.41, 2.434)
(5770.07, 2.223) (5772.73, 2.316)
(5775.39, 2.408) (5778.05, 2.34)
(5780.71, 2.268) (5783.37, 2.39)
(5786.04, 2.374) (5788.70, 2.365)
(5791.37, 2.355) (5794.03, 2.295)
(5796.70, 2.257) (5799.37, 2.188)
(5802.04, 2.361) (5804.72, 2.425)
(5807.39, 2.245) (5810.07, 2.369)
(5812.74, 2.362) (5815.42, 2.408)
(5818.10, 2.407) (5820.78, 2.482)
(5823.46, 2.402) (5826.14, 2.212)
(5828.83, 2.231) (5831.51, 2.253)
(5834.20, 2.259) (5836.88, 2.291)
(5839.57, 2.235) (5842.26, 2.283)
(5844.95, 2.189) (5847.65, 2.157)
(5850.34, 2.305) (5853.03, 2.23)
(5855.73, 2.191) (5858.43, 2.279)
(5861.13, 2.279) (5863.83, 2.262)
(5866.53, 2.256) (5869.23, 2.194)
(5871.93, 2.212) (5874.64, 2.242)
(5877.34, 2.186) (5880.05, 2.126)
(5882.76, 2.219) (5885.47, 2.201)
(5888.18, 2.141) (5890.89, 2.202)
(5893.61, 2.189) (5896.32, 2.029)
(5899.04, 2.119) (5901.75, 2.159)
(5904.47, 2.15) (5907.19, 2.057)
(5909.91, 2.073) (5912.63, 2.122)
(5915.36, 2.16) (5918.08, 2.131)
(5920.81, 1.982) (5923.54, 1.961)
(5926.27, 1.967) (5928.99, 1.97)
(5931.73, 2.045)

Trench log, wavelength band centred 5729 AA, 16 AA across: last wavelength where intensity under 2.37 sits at 5732.99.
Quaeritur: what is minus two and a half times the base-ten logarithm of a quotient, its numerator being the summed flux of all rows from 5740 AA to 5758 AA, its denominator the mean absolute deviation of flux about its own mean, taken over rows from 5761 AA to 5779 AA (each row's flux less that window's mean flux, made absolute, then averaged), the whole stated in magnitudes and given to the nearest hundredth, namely -5.87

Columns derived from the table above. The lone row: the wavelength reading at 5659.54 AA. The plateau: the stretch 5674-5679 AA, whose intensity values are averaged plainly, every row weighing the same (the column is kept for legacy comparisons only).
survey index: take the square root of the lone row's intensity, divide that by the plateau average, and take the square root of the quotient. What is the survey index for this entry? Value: 0.821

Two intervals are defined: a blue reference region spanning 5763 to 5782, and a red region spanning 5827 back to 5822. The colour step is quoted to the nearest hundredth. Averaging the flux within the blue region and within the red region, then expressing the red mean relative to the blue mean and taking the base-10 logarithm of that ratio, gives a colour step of -0.01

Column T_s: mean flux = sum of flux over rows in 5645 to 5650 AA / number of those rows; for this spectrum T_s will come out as 2.56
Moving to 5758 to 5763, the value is 2.44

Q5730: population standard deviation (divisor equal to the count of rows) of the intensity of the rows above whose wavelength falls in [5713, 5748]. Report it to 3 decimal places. 0.051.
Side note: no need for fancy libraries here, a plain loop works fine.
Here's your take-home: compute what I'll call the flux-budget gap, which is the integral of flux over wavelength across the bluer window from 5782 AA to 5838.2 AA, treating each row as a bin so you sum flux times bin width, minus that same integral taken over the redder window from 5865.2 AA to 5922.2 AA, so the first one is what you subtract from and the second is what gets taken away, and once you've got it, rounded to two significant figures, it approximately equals 8.4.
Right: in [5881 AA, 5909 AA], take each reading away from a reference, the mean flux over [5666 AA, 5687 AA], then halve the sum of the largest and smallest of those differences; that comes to 0.35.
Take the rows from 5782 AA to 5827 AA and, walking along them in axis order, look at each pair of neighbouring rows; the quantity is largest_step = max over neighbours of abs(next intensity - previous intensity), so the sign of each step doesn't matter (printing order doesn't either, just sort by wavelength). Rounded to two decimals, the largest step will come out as 0.19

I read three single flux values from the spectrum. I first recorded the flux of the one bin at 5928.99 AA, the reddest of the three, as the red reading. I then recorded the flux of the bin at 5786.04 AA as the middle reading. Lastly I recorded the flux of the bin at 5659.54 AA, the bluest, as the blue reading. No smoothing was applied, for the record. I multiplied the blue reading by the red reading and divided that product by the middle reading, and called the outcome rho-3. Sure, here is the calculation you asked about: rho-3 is 2.17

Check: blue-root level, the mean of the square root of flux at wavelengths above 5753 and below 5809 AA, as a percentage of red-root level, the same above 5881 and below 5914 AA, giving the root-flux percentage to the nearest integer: 105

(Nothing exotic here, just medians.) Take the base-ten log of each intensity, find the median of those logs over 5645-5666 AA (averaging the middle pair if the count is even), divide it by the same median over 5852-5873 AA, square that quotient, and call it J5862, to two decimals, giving 1.36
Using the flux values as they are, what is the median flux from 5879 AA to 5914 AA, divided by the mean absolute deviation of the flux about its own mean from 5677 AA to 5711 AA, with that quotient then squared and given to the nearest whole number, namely 1829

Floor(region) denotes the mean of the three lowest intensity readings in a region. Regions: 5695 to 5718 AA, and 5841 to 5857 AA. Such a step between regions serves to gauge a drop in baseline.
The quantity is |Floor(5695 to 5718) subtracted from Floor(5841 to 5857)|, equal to 0.3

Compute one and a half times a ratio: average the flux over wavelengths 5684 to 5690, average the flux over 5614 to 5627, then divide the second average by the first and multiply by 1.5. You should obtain 1.57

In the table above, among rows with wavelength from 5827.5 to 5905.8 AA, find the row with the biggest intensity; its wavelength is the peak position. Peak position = 5850.34 AA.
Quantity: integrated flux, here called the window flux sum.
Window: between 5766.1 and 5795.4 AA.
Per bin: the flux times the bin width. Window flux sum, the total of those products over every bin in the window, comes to 68.6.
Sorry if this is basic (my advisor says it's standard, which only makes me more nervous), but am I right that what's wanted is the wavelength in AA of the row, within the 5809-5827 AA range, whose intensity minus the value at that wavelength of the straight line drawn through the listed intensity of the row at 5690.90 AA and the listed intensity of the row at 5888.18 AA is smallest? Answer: 5826.14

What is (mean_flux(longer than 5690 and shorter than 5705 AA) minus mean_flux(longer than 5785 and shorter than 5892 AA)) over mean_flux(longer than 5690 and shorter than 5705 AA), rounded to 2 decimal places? 0.07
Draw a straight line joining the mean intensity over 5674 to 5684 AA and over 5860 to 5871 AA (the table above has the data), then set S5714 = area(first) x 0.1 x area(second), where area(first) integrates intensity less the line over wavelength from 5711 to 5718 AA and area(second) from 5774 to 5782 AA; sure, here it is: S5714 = -0.001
